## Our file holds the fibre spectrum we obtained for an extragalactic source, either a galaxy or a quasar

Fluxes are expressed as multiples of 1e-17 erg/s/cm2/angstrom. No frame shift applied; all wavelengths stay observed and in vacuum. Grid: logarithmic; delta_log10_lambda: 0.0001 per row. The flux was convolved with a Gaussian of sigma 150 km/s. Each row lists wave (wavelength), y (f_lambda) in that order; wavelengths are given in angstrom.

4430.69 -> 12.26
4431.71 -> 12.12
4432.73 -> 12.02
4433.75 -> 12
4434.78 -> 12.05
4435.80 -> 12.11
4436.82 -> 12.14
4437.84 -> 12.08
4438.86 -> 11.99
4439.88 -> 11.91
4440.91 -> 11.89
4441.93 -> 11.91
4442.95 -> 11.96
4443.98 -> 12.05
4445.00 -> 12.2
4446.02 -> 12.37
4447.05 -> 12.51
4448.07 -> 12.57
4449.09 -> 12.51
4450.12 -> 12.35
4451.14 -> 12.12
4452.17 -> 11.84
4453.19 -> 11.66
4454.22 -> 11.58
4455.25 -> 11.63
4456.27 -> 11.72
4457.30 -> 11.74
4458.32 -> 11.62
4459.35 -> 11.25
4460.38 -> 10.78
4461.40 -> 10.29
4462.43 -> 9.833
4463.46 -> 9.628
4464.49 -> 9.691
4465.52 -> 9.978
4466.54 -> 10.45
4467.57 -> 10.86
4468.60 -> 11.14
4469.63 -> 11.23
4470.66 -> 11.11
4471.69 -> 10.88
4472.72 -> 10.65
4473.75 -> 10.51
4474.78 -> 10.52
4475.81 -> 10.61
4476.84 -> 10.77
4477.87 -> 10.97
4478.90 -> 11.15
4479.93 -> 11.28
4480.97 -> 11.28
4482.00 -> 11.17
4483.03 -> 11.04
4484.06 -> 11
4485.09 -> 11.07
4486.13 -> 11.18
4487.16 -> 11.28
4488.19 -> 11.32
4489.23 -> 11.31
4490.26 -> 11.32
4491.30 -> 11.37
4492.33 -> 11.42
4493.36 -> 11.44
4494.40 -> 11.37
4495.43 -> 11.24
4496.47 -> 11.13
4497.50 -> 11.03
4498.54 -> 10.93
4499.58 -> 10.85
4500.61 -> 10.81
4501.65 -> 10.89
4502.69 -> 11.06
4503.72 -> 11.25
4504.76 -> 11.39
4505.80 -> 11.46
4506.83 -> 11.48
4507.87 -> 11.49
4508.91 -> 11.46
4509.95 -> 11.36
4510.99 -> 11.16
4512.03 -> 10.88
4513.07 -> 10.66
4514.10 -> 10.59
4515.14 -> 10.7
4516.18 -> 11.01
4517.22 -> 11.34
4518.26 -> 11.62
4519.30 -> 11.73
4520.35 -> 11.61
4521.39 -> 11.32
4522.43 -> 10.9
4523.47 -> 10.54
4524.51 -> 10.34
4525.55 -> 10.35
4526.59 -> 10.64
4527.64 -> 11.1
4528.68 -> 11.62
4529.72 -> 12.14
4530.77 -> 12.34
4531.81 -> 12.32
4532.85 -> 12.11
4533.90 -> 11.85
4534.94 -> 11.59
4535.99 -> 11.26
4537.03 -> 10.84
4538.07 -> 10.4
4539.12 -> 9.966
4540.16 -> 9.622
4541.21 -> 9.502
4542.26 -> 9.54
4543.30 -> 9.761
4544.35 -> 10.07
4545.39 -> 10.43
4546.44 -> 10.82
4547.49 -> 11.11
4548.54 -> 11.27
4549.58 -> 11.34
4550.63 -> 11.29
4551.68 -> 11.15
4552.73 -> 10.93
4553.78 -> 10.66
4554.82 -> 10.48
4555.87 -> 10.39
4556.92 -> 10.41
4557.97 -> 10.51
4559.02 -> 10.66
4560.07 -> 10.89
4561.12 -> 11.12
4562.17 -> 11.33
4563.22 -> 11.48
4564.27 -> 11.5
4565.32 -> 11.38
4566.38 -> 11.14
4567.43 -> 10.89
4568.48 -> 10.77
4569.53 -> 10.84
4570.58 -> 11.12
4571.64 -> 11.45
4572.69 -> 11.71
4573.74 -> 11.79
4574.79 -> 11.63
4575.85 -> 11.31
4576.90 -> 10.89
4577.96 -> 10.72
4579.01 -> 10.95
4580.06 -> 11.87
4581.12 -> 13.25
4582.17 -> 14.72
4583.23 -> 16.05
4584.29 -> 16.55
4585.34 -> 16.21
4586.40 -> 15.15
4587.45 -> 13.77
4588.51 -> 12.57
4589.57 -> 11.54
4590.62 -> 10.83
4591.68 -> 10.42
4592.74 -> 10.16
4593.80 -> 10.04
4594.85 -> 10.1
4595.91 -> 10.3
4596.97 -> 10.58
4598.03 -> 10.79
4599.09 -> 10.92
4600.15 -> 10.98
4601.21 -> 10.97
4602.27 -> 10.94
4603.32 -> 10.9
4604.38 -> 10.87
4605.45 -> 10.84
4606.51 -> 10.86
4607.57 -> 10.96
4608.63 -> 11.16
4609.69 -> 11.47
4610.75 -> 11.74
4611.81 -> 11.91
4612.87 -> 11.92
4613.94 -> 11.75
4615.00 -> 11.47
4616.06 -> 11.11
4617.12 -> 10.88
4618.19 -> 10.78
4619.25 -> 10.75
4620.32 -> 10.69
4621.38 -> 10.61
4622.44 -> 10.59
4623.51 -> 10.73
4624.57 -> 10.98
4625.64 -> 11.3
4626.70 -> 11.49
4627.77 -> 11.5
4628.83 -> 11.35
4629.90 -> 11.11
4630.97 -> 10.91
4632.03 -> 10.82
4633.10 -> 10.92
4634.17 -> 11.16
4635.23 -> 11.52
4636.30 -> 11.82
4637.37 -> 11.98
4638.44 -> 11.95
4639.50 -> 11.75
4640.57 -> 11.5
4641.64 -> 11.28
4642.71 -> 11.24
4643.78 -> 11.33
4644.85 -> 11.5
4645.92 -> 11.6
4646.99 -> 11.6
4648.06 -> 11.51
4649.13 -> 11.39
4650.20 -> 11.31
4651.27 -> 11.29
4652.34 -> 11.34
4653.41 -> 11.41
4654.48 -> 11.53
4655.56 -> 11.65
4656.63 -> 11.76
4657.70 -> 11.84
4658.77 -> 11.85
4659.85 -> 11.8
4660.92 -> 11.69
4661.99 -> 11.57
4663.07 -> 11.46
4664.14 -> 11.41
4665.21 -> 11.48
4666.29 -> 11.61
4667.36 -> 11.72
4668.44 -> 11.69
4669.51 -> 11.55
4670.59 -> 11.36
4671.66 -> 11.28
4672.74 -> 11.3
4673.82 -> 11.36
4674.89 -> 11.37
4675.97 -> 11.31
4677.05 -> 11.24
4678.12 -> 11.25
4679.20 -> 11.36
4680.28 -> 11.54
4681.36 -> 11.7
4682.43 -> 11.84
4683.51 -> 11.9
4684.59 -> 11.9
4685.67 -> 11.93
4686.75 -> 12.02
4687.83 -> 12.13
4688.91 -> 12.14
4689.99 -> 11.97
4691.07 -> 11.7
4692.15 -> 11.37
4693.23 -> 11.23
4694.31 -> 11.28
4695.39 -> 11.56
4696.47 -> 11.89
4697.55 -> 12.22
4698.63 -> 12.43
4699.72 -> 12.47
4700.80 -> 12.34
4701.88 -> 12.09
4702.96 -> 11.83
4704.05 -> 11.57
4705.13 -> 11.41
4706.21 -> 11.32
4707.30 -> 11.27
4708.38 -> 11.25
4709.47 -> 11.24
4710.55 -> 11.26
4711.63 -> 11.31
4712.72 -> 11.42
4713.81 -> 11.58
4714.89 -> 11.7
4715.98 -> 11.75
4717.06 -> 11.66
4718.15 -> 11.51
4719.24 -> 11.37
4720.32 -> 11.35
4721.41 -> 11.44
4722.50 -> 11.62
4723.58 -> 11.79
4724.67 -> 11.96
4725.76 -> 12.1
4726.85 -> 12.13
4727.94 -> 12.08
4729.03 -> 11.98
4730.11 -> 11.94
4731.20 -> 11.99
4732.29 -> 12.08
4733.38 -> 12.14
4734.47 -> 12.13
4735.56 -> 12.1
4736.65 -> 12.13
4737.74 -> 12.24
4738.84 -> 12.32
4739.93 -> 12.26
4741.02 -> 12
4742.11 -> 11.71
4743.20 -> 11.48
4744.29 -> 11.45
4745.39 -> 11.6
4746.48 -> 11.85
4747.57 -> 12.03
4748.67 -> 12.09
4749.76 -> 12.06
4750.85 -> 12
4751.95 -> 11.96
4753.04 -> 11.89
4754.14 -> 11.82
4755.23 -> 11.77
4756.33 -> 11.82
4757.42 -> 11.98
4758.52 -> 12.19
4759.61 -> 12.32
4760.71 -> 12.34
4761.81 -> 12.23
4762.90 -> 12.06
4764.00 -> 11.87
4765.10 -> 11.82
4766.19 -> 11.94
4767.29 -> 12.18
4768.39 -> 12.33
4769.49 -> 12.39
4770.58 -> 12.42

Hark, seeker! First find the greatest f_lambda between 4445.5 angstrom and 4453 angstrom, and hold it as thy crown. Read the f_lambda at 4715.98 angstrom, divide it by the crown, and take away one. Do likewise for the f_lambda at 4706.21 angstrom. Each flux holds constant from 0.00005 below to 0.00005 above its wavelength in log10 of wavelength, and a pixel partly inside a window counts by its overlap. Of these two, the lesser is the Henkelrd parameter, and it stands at -0.10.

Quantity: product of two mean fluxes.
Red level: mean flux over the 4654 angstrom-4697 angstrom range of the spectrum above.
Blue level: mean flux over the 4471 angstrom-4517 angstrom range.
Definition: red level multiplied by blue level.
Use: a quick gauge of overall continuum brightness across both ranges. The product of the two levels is 129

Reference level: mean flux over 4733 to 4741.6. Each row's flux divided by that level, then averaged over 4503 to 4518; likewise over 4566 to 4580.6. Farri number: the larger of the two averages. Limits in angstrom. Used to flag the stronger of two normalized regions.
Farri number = 0.92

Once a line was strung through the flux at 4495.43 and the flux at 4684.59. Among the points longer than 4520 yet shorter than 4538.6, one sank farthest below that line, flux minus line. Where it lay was 4524.51 angstrom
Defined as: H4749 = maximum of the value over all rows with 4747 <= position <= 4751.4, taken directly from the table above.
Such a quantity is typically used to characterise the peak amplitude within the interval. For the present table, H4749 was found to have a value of 12.09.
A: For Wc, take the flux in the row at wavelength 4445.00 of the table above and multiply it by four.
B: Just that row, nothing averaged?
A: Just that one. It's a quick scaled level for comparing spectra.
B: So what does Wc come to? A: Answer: 48.8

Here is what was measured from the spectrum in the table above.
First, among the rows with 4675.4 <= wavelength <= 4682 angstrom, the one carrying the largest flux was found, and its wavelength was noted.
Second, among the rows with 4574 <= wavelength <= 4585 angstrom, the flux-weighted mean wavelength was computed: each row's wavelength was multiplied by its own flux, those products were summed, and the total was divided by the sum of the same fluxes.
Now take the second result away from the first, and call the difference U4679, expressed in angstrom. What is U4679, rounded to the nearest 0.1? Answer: 101.4 angstrom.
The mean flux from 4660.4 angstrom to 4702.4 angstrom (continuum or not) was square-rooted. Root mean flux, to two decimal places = 3.42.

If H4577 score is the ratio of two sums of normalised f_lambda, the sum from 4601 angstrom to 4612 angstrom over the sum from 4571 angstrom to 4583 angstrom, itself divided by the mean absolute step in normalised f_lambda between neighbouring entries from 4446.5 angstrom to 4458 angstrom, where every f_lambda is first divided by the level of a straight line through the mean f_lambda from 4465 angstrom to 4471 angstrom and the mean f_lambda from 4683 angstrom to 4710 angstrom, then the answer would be 82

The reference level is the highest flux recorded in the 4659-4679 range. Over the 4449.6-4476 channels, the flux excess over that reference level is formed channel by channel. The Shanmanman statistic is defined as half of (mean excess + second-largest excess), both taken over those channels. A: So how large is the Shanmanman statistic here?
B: -0.2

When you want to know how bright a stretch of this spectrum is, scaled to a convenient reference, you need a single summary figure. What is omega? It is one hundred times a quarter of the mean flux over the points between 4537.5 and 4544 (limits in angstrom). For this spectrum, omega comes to 245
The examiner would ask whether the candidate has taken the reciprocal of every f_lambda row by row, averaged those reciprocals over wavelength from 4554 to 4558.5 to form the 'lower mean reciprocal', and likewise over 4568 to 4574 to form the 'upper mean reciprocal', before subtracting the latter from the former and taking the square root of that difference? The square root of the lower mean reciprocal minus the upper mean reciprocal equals 0.08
